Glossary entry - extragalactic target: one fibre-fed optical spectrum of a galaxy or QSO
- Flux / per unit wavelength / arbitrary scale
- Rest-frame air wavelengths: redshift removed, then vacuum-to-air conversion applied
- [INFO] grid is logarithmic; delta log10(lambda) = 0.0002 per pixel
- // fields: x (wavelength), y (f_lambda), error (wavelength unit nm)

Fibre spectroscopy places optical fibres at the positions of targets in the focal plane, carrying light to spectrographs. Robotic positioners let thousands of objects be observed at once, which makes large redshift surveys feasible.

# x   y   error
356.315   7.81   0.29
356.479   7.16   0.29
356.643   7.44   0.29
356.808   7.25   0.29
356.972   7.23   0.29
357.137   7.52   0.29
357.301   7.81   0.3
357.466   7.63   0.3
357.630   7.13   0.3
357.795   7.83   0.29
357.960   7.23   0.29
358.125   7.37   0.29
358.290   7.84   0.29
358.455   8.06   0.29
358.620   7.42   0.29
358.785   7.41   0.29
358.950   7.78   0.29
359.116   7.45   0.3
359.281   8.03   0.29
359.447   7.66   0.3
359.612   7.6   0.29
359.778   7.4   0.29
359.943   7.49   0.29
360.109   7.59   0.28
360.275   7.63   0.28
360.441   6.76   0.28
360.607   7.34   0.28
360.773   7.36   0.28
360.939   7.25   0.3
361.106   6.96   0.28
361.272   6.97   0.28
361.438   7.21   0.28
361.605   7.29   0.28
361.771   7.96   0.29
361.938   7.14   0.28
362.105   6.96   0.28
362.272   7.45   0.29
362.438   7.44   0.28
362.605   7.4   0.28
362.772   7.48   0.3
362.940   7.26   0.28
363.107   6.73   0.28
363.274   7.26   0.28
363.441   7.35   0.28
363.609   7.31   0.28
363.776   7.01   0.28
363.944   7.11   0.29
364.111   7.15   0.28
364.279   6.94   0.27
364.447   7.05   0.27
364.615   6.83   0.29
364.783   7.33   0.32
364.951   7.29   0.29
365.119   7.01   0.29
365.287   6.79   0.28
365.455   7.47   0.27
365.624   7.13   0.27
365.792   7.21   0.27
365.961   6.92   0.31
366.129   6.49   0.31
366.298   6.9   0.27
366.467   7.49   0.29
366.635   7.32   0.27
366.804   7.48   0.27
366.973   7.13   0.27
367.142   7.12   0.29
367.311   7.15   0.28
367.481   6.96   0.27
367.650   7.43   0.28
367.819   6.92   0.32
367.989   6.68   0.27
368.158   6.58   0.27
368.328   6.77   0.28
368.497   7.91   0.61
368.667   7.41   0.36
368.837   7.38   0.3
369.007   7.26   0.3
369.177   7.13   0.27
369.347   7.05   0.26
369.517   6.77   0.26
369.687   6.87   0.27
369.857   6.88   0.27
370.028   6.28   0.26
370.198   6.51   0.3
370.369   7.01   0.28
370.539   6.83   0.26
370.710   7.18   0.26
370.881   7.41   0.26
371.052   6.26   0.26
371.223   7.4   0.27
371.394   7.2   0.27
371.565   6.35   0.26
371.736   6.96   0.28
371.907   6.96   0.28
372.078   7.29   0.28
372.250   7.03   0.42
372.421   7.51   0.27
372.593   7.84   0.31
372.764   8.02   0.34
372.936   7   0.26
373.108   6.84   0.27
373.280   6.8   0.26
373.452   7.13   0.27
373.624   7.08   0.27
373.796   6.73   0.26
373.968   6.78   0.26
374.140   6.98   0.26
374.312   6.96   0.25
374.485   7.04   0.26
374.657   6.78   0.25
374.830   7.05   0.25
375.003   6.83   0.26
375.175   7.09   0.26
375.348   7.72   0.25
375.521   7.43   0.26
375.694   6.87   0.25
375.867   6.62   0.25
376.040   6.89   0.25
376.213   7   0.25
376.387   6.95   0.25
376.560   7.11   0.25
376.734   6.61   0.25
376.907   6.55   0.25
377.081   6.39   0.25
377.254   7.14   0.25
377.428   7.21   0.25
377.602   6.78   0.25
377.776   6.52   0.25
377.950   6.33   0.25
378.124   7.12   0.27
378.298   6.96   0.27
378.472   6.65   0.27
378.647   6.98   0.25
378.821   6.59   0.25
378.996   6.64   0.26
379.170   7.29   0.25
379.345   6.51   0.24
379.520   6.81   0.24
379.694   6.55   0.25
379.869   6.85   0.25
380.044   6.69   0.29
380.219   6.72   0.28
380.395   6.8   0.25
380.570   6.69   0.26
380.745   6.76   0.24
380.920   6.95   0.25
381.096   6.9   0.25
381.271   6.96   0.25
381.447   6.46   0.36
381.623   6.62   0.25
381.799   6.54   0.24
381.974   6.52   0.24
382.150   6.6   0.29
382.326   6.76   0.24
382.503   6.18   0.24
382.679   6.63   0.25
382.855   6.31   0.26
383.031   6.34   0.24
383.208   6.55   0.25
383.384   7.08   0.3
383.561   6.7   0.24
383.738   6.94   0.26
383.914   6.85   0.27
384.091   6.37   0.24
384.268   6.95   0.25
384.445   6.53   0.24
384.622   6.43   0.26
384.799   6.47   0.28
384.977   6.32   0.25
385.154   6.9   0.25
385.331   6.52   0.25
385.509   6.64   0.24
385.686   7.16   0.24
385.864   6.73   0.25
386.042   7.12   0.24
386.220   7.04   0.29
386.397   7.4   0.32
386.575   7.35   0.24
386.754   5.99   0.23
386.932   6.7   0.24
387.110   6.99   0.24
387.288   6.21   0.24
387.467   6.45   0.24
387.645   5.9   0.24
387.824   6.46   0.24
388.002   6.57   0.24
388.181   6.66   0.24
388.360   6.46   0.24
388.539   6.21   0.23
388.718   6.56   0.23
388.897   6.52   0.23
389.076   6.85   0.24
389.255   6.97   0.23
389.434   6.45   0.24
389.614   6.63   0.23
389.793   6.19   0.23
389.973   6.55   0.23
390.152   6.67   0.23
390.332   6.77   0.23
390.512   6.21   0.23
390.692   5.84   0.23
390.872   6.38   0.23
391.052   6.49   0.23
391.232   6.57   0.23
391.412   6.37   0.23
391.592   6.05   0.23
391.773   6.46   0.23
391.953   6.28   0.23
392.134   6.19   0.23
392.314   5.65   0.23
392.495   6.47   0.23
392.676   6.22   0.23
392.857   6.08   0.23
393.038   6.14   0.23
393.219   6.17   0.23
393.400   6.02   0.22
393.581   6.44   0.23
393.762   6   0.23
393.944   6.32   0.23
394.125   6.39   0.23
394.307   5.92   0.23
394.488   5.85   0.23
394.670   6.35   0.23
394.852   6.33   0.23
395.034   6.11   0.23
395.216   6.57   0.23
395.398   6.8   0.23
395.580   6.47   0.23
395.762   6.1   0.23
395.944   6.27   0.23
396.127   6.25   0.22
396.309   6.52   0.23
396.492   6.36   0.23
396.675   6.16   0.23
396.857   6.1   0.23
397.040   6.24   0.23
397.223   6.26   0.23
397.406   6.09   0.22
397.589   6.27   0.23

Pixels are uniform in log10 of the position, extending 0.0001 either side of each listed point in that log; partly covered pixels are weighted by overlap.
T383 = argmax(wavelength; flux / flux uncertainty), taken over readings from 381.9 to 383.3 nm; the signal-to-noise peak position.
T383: 382.326 nm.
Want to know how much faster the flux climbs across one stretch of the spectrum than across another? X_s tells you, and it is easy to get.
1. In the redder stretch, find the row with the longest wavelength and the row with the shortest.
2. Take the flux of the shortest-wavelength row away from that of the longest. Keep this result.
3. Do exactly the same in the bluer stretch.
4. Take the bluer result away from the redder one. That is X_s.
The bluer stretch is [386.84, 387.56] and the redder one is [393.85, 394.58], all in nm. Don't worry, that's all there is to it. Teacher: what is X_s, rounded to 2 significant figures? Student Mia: -0.22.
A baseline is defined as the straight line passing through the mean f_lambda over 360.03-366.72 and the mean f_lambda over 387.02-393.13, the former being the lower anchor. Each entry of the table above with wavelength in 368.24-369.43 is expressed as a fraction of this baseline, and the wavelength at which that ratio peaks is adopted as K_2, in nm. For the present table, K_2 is 368.497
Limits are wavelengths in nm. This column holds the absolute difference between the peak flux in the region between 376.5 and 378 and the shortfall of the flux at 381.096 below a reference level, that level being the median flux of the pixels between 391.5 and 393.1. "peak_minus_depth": 7.9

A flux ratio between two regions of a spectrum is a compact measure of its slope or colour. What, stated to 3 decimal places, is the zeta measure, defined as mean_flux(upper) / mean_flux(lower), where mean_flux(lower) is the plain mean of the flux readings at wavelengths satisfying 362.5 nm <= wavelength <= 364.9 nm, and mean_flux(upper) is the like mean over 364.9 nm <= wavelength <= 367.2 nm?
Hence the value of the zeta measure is 0.995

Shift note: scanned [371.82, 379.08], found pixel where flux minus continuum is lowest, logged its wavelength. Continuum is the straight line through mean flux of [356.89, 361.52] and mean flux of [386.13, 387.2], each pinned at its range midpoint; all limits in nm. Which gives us 377.950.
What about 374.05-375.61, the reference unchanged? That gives 374.657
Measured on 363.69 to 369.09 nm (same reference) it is 366.129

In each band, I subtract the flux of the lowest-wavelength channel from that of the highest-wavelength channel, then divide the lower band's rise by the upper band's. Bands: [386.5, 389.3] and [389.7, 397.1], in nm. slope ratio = -7.6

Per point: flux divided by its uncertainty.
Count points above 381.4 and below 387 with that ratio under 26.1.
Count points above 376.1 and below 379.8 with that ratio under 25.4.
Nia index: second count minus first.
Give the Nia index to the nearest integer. -11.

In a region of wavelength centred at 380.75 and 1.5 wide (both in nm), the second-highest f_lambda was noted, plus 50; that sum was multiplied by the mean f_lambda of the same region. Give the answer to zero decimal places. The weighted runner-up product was 386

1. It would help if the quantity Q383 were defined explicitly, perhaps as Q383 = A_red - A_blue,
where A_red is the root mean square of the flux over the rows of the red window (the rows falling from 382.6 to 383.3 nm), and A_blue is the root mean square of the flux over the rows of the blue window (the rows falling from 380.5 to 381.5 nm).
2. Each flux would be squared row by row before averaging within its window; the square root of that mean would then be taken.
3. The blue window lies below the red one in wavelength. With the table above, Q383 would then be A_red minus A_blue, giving -0.33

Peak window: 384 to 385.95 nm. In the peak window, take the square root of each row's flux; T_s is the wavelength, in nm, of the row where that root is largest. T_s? 385.686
